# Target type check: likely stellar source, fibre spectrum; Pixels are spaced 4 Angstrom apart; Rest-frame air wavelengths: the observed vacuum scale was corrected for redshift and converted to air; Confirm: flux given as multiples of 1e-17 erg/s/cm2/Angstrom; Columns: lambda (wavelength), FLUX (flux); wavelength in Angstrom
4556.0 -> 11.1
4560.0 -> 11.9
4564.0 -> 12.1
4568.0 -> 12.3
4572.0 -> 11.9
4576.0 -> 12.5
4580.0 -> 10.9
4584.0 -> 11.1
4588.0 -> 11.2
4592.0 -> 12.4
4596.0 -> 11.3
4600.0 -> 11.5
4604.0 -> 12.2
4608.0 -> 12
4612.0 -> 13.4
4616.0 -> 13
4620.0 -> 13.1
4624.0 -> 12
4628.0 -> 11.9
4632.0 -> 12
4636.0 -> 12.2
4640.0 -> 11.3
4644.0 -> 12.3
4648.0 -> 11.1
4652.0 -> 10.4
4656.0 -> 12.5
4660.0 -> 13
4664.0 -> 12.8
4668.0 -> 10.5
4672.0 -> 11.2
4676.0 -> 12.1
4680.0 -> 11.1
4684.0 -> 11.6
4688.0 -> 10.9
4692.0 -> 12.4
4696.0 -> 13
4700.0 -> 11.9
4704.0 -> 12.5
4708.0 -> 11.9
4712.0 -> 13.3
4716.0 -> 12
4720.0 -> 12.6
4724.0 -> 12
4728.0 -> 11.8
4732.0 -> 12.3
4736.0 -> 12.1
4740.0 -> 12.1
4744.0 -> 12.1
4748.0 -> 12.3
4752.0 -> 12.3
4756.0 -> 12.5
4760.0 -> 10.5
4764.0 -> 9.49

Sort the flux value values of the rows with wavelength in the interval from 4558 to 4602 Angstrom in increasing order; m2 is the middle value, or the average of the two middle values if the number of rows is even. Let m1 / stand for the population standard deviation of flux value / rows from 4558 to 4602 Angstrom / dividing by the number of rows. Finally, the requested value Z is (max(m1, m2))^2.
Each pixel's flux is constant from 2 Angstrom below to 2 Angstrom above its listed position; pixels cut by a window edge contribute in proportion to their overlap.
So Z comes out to 141.6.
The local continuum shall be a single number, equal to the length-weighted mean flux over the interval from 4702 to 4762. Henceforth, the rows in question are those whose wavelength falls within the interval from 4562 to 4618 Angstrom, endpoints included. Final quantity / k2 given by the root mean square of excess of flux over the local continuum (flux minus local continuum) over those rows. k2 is 0.7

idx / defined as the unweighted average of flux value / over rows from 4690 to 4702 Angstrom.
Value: 12.4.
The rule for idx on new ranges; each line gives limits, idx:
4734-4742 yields 12.1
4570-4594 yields 11.7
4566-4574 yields 12.1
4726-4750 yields 12.1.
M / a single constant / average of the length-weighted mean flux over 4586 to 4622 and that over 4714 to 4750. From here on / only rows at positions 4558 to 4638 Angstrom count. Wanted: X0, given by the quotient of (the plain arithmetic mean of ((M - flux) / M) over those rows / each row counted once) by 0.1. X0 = 0.12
